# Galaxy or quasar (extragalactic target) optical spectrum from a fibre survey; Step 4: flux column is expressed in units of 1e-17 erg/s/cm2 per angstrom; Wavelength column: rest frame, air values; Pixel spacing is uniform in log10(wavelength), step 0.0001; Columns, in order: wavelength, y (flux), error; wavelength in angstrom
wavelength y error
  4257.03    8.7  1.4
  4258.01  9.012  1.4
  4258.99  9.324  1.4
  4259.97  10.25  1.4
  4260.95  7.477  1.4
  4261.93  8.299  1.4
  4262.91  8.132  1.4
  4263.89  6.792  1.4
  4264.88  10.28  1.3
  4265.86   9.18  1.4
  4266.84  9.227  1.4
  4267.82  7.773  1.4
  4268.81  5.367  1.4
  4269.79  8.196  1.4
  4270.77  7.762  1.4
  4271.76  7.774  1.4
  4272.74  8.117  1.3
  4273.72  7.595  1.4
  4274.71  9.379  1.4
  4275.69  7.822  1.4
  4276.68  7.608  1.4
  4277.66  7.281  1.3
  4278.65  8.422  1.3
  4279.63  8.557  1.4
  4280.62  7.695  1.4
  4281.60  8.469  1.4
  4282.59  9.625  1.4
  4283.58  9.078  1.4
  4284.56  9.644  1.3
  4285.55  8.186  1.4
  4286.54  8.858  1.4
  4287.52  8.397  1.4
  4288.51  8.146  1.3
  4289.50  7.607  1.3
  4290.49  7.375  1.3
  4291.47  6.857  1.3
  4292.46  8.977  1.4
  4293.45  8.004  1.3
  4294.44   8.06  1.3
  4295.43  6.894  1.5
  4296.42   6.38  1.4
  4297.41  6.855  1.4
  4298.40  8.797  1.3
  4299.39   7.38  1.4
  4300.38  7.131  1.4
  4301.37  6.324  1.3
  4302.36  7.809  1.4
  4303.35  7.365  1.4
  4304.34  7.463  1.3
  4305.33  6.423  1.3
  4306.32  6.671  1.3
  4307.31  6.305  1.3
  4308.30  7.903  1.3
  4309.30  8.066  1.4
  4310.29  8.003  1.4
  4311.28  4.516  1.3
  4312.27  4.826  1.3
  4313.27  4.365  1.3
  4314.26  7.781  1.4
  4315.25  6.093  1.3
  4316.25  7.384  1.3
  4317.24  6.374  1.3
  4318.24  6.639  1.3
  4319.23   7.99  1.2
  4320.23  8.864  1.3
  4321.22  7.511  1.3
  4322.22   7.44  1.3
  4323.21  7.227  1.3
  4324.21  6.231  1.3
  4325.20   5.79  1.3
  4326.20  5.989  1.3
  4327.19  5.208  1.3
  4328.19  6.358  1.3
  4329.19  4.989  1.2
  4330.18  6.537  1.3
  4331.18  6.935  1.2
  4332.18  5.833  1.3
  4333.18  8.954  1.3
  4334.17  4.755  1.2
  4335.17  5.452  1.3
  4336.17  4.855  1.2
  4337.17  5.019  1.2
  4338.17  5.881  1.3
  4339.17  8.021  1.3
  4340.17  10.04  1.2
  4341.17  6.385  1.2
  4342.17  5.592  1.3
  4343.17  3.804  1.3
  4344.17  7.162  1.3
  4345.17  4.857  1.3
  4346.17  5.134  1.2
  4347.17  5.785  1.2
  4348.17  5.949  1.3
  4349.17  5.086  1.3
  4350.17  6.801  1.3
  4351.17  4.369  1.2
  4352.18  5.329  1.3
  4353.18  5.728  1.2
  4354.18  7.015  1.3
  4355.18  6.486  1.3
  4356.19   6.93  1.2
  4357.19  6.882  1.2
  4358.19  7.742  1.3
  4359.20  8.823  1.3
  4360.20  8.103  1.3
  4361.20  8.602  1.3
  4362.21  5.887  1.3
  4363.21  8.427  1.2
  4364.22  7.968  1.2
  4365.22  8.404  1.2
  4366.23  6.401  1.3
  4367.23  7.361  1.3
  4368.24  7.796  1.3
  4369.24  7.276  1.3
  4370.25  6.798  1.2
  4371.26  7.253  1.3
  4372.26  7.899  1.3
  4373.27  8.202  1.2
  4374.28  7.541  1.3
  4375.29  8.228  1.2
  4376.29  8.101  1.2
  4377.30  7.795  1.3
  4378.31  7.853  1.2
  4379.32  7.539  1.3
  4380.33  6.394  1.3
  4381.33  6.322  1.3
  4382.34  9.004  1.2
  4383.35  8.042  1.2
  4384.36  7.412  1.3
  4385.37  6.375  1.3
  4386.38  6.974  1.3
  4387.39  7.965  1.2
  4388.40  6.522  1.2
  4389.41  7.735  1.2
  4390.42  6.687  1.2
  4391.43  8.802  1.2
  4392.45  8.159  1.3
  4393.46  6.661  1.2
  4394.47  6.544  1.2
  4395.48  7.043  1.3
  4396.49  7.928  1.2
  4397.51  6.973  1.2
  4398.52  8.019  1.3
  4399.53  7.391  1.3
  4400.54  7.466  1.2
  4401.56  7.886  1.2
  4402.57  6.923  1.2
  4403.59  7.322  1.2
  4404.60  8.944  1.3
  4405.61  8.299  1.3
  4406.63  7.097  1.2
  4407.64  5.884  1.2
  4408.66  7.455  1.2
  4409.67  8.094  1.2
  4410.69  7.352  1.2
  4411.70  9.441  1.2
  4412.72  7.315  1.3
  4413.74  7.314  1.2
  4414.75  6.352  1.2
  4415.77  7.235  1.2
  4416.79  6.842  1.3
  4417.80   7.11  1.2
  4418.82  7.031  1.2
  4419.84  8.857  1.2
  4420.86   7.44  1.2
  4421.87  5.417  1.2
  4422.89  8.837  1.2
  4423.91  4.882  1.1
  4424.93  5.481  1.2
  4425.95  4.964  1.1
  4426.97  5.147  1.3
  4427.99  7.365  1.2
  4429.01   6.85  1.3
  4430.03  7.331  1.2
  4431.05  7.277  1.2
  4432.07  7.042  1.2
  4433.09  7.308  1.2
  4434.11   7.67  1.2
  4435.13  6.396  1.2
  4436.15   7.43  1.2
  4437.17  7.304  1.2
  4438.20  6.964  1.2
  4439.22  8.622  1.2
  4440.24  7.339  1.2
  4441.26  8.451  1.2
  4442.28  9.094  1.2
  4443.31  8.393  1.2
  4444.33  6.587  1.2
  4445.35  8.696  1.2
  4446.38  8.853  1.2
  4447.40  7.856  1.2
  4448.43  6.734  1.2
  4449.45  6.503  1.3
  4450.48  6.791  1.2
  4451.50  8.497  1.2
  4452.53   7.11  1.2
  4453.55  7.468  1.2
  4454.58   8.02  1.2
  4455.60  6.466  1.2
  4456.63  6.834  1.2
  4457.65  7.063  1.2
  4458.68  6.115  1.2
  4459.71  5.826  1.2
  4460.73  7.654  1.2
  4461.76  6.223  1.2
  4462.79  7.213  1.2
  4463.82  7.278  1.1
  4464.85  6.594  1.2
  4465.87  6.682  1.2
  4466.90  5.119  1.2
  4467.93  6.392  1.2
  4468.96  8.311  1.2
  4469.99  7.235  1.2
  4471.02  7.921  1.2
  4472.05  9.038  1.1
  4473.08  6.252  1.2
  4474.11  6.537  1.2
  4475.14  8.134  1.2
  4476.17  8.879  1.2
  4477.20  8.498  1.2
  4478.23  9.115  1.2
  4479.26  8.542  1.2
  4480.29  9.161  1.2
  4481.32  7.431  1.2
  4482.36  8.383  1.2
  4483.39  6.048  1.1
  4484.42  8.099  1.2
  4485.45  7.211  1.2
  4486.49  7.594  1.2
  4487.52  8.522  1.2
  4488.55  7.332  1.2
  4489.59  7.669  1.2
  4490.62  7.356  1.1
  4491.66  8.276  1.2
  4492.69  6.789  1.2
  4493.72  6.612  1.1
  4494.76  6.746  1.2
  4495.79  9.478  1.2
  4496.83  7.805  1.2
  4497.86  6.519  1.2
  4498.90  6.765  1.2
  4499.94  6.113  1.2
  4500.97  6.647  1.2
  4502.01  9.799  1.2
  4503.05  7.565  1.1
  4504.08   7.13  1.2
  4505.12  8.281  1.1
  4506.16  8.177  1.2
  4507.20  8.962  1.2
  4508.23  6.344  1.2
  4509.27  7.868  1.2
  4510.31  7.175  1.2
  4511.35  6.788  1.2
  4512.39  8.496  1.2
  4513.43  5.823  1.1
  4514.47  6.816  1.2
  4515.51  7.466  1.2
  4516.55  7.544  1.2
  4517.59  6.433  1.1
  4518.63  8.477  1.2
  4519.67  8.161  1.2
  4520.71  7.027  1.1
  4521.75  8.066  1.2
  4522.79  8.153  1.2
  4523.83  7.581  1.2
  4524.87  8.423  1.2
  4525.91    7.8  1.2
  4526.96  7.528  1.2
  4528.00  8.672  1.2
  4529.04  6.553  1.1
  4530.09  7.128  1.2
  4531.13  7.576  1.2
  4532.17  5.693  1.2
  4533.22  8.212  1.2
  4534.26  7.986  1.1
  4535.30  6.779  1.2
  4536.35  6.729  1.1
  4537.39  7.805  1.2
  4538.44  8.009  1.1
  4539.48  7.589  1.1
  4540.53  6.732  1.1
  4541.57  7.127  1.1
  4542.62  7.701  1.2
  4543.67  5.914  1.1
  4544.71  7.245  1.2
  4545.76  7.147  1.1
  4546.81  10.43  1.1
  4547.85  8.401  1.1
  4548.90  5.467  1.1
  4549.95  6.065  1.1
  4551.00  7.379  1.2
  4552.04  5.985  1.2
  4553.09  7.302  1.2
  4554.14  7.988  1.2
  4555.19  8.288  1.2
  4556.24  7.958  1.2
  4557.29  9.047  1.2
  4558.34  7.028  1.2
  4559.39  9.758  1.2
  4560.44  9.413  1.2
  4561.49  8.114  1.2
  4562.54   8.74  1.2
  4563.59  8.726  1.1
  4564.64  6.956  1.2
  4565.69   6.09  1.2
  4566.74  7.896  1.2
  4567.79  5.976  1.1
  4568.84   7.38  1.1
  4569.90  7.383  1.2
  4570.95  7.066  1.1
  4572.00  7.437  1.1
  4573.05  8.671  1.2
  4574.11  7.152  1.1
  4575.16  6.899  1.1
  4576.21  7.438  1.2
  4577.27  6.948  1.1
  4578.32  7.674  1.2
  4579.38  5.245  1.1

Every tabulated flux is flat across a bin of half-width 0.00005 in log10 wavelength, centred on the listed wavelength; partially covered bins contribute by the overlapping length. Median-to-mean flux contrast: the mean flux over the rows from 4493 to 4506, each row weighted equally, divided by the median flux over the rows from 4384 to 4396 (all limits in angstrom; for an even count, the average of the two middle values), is 1.06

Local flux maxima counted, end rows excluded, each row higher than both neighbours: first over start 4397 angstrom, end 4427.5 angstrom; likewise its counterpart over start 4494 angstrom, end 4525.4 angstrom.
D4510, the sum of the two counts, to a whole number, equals 20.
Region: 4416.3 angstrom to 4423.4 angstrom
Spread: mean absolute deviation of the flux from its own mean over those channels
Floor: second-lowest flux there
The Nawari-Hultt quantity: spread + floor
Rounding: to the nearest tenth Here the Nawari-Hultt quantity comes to 7.7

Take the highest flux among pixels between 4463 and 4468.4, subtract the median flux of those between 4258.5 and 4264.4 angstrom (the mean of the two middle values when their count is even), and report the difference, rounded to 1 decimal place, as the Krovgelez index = -0.9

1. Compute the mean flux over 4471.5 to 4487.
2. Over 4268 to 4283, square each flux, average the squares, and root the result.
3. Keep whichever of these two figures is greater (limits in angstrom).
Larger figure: 8.0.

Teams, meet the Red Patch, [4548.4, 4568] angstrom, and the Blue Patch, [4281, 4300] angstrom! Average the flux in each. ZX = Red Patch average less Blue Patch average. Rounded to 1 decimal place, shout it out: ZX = -0.5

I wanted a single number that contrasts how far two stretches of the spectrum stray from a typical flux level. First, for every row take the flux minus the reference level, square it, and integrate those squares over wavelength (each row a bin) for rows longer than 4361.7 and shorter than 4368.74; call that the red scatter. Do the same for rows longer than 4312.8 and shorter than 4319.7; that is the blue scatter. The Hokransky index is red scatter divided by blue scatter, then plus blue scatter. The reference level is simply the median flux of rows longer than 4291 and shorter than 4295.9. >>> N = 22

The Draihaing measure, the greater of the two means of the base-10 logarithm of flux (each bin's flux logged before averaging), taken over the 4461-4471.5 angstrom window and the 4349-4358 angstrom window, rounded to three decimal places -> 0.835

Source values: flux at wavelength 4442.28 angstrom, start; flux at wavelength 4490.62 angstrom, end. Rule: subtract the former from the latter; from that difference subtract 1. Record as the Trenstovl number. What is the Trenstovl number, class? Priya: -2.7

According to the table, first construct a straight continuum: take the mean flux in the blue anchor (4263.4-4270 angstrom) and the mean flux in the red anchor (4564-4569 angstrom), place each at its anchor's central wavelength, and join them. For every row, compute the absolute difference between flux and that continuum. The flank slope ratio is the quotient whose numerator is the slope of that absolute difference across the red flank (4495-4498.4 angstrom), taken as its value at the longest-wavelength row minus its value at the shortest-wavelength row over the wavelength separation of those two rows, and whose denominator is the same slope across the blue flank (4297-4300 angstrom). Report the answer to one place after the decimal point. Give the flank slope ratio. 3.0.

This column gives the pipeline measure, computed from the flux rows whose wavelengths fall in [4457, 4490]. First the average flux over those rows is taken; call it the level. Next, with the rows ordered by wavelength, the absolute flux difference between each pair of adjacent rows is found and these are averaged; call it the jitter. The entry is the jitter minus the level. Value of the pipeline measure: -6.4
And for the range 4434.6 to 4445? -6.7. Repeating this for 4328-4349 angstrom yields -4.5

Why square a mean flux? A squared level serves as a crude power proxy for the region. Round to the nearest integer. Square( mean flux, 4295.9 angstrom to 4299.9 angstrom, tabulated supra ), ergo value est 54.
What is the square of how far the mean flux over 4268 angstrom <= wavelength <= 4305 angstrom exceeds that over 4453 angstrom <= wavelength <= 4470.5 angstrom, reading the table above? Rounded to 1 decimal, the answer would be 1.0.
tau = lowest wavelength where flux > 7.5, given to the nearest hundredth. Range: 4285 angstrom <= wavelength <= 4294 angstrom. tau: 4285.55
